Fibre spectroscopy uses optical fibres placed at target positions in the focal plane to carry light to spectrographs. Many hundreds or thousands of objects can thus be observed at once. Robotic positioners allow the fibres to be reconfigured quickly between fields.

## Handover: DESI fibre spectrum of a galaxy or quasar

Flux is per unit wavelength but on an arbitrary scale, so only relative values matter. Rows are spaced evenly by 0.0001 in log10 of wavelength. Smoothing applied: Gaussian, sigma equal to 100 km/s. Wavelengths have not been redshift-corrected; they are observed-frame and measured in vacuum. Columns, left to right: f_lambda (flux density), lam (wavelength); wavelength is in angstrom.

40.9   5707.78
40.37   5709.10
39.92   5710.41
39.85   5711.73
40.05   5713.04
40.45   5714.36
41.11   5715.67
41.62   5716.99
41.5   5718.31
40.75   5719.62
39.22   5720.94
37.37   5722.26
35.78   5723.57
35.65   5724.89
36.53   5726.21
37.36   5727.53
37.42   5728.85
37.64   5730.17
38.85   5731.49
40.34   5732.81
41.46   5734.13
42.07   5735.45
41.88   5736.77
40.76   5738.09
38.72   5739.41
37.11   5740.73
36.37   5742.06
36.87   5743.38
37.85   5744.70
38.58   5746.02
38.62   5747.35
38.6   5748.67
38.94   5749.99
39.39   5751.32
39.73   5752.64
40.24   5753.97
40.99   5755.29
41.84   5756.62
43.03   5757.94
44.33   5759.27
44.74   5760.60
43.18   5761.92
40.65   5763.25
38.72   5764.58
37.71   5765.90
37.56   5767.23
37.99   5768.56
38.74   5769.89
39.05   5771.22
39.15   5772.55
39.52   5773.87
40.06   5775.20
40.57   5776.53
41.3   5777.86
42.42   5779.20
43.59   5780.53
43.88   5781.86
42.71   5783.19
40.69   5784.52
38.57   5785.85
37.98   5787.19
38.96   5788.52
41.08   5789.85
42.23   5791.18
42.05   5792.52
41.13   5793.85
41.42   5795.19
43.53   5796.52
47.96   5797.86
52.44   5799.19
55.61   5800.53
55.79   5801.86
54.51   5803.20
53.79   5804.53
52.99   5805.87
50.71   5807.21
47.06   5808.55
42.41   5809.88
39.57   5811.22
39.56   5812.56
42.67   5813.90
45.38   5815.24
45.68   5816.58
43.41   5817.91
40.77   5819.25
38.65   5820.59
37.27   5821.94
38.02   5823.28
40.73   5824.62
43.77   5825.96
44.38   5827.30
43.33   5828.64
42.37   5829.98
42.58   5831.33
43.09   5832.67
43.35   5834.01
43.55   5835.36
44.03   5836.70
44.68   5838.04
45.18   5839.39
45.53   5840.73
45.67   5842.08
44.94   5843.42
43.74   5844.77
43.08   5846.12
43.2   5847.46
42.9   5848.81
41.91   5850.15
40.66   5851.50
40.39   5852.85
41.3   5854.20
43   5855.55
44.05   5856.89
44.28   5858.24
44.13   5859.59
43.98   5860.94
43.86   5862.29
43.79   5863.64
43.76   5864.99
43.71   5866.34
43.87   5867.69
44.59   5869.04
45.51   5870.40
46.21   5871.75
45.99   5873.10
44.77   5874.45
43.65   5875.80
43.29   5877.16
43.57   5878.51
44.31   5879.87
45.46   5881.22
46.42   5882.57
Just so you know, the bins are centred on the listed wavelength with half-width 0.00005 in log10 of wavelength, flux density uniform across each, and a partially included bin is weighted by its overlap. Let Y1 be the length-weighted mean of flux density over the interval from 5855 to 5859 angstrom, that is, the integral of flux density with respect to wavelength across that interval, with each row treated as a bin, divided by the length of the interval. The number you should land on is 43.9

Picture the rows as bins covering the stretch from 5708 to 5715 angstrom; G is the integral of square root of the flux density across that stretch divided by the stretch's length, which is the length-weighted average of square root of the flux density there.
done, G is 6.33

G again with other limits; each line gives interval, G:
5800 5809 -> 7.28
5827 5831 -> 6.57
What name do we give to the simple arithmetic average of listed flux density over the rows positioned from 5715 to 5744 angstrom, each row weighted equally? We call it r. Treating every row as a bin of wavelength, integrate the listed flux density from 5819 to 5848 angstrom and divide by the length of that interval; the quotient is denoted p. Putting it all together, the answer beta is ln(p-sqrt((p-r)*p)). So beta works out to 3.40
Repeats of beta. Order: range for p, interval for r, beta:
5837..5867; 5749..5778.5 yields 3.46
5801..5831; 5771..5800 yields 3.51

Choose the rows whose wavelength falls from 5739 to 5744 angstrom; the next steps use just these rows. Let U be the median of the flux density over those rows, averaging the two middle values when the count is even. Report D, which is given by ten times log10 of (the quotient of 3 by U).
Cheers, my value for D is -10.91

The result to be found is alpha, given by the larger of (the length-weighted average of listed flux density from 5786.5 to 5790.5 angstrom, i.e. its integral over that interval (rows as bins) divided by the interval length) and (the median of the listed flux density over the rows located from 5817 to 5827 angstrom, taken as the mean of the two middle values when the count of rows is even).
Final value 41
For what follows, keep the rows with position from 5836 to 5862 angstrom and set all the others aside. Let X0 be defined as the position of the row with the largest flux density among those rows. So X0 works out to 5842.08 angstrom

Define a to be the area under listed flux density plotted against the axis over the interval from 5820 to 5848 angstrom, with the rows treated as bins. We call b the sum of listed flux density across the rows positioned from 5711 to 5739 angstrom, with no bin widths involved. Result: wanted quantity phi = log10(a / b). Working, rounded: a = 1202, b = 828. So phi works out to 0.16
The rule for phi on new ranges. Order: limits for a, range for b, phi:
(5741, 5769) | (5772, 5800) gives 0.10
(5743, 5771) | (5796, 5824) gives 0.06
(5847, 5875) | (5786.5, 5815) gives 0.10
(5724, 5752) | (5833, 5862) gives 0.07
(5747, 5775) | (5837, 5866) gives 0.09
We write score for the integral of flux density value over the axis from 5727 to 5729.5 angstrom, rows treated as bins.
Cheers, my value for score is 93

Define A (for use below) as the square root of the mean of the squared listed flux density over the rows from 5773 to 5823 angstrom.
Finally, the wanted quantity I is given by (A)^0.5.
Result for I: 6.66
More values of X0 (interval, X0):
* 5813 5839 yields 5816.58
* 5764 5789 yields 5781.86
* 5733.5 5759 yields 5757.94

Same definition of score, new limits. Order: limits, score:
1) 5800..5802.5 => 140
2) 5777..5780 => 125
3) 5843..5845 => 89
